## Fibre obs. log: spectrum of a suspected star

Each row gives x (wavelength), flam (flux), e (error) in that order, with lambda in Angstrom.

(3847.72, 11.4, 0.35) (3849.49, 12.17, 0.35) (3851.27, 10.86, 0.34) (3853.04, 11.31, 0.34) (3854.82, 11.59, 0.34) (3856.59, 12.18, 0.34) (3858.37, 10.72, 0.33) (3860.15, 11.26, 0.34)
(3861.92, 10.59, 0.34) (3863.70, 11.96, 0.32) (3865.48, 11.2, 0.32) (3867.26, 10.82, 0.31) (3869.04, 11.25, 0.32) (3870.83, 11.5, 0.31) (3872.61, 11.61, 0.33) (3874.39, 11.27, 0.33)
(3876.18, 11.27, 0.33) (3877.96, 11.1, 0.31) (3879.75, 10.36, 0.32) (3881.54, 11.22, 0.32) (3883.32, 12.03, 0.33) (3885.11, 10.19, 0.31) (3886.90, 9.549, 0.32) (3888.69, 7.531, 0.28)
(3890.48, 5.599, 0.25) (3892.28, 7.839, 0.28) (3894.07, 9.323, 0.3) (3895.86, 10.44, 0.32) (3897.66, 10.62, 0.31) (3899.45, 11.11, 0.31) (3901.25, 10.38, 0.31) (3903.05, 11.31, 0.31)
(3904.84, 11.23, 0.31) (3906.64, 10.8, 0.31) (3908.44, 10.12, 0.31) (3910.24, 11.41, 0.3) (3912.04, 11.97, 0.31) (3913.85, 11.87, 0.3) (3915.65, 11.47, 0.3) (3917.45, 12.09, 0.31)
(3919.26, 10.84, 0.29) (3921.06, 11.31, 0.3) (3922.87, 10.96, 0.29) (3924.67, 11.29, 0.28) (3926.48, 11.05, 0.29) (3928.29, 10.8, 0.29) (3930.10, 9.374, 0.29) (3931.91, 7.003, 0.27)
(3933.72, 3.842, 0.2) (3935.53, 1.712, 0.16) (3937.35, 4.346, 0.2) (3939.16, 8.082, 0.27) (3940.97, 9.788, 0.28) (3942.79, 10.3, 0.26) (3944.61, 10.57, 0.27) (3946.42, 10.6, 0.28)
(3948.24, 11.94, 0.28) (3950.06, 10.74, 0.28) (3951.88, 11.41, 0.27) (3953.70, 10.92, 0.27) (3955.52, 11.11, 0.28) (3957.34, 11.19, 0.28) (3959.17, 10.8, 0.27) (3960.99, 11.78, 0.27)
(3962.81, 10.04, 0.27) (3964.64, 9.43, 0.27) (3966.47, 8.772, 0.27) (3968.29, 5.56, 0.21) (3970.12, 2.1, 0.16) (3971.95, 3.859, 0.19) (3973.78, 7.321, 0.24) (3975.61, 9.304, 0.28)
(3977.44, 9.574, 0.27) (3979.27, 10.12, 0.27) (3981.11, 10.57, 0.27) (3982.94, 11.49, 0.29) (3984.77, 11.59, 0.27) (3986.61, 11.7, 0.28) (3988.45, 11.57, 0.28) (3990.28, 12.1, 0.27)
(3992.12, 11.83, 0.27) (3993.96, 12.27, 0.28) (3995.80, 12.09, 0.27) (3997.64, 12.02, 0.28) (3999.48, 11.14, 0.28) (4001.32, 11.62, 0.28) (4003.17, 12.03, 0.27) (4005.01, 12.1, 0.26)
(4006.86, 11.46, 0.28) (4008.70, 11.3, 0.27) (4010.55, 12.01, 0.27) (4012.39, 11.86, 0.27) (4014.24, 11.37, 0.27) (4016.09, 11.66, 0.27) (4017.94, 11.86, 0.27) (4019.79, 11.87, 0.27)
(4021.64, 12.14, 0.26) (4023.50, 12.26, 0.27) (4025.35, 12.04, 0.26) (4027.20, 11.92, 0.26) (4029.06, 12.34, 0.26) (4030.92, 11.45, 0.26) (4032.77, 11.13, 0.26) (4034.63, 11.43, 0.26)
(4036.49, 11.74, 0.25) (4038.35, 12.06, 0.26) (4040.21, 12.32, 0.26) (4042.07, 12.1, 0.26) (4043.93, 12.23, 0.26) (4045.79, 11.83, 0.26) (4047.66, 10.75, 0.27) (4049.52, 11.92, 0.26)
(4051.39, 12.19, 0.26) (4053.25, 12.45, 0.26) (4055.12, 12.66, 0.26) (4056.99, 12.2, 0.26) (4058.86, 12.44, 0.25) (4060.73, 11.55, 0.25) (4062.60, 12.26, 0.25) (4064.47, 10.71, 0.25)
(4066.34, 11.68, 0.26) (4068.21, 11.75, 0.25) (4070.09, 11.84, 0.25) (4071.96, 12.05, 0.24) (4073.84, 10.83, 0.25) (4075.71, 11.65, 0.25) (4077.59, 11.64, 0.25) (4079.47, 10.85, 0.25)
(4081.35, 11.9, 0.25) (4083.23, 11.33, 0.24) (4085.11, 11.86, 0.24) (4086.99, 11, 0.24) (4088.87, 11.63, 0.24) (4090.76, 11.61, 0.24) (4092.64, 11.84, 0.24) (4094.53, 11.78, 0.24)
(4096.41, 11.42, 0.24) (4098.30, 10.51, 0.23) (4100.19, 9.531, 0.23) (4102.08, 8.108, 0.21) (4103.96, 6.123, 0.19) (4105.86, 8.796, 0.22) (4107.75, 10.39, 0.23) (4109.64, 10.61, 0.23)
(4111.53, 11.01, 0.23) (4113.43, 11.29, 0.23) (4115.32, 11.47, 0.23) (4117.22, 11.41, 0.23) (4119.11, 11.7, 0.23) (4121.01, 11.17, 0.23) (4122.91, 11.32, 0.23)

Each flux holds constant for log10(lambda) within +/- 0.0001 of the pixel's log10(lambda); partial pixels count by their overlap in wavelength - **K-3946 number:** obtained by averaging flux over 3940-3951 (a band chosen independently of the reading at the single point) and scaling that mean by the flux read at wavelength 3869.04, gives 120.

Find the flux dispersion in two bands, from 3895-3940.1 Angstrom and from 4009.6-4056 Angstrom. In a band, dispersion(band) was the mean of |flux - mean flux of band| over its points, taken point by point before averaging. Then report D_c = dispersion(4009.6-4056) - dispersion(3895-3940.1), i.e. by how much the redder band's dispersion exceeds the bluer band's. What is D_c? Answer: -1.64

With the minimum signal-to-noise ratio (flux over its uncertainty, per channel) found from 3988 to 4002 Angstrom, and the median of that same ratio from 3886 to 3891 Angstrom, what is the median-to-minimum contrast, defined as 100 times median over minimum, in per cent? 68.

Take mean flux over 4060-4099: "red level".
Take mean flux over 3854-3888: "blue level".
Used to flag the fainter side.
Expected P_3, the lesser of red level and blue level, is 11.1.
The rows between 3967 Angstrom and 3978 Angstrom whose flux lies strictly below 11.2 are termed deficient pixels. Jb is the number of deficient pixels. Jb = 6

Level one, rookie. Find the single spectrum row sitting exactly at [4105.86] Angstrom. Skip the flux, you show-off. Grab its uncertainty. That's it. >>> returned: 0.220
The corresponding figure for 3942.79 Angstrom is 0.260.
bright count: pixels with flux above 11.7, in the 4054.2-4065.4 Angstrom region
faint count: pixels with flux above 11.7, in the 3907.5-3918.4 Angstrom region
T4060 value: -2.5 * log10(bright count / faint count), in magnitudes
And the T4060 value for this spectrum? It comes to -0.31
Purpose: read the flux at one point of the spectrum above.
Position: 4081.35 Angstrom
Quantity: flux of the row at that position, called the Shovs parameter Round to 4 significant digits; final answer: 11.90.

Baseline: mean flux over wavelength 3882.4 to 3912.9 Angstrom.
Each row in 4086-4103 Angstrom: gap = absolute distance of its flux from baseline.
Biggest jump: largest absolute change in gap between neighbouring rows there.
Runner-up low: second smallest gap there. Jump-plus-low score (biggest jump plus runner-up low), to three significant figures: 1.98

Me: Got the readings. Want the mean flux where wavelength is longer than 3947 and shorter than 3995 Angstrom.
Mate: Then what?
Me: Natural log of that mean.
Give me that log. 2.30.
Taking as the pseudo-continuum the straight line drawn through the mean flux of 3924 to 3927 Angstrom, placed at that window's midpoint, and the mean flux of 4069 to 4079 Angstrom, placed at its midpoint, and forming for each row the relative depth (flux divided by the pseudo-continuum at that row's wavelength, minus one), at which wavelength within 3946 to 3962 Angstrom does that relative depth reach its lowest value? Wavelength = 3946.42 Angstrom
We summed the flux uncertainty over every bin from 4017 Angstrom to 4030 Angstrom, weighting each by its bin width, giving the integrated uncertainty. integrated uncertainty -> 3.43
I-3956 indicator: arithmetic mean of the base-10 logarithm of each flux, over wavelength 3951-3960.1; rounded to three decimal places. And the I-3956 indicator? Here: 1.045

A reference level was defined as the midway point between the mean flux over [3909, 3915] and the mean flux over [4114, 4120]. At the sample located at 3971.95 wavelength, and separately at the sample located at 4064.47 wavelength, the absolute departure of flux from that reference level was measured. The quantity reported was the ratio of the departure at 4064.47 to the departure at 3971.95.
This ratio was 0.1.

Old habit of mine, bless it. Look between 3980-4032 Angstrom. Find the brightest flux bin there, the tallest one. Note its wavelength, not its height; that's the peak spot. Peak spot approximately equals 4029.06 Angstrom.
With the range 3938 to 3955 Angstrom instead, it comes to 3948.24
